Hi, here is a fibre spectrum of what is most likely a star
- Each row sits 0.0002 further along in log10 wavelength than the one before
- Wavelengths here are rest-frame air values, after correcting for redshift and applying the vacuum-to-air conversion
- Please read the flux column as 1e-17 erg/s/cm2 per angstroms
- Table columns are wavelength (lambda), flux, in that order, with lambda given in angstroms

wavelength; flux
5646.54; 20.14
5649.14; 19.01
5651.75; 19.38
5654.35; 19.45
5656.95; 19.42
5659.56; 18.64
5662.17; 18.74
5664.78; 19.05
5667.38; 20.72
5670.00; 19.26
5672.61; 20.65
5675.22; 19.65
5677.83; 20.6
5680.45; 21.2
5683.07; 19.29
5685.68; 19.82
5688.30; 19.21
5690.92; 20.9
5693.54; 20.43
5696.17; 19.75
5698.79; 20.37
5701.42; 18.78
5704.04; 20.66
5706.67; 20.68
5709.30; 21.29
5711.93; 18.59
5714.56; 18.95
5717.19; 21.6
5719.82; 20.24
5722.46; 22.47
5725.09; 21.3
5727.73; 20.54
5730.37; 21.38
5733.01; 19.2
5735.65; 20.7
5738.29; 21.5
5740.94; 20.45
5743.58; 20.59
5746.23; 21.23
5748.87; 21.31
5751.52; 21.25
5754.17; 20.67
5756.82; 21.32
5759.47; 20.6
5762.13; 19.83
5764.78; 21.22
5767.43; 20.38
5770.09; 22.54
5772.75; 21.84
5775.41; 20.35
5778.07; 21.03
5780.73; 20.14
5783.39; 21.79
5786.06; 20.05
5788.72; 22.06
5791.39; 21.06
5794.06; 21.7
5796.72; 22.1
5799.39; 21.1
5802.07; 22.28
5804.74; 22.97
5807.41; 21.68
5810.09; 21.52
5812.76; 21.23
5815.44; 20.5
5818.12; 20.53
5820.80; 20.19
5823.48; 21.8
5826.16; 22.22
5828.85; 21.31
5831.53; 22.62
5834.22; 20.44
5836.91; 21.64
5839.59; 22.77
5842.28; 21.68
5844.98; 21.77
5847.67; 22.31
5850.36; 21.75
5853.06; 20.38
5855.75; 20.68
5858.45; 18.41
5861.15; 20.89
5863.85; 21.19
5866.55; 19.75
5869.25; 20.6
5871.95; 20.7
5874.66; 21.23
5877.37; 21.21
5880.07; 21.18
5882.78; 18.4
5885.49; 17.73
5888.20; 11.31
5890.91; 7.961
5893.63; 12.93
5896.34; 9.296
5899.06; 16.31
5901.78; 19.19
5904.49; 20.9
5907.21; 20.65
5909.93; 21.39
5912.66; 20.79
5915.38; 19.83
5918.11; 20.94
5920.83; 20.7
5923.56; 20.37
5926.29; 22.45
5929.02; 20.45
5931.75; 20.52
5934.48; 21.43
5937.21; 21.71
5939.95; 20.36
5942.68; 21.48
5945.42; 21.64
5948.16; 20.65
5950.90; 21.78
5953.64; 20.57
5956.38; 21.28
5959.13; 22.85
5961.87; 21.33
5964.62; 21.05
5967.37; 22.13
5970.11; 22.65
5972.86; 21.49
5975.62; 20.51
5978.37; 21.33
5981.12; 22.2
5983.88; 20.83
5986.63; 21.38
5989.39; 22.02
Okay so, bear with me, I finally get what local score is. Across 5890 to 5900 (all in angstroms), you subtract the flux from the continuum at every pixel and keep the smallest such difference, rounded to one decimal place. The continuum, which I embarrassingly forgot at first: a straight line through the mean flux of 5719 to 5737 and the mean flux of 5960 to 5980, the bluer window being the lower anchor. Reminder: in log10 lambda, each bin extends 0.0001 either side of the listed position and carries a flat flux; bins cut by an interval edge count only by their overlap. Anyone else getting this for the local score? 5.0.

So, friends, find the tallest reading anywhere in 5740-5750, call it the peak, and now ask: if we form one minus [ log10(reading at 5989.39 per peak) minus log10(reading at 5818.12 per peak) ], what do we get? 0.97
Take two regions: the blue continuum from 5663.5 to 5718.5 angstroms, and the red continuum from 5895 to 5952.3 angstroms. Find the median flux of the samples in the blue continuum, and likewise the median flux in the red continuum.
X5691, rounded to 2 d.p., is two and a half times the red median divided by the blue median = 2.54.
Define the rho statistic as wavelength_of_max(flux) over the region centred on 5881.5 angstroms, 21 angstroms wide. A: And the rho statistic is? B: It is 5874.66 angstroms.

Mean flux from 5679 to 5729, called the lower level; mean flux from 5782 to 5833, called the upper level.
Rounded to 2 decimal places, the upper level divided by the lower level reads 1.06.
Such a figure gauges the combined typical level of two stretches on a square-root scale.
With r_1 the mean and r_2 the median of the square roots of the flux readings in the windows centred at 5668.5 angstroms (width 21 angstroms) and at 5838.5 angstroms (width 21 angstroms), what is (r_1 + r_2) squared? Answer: 82.7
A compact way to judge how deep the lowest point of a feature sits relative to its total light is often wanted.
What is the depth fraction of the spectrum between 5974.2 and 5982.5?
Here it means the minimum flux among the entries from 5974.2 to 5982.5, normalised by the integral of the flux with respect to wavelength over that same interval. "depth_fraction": 0.116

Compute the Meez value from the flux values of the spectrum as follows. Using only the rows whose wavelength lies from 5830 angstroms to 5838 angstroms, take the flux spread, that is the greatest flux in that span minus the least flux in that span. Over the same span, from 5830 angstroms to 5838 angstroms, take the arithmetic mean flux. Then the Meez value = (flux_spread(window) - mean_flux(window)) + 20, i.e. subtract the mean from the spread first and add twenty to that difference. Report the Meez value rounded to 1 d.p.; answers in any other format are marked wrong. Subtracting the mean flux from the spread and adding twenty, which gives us 0.6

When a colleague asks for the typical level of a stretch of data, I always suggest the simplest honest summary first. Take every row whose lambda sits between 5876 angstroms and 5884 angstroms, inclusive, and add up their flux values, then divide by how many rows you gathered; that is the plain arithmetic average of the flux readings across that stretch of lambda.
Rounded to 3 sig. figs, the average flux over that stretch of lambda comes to 20.3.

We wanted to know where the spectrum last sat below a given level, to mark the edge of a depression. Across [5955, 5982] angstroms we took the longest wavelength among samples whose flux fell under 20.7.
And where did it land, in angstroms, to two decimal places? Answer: 5975.62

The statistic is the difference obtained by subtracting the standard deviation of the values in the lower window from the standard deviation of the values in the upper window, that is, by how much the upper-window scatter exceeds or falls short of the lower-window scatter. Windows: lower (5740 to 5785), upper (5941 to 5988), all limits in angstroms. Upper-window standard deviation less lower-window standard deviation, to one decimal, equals 0.0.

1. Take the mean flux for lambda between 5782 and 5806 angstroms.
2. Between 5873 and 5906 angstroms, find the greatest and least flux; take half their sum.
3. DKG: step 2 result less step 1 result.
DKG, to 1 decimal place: -7.1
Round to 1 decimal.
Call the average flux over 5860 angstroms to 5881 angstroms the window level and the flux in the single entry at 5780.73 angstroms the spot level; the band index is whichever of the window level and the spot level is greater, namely 20.8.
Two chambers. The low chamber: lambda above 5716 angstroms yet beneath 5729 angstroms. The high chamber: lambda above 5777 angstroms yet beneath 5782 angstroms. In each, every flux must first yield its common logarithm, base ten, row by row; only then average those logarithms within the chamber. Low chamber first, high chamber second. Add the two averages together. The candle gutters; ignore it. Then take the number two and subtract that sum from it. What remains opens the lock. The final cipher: -0.640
